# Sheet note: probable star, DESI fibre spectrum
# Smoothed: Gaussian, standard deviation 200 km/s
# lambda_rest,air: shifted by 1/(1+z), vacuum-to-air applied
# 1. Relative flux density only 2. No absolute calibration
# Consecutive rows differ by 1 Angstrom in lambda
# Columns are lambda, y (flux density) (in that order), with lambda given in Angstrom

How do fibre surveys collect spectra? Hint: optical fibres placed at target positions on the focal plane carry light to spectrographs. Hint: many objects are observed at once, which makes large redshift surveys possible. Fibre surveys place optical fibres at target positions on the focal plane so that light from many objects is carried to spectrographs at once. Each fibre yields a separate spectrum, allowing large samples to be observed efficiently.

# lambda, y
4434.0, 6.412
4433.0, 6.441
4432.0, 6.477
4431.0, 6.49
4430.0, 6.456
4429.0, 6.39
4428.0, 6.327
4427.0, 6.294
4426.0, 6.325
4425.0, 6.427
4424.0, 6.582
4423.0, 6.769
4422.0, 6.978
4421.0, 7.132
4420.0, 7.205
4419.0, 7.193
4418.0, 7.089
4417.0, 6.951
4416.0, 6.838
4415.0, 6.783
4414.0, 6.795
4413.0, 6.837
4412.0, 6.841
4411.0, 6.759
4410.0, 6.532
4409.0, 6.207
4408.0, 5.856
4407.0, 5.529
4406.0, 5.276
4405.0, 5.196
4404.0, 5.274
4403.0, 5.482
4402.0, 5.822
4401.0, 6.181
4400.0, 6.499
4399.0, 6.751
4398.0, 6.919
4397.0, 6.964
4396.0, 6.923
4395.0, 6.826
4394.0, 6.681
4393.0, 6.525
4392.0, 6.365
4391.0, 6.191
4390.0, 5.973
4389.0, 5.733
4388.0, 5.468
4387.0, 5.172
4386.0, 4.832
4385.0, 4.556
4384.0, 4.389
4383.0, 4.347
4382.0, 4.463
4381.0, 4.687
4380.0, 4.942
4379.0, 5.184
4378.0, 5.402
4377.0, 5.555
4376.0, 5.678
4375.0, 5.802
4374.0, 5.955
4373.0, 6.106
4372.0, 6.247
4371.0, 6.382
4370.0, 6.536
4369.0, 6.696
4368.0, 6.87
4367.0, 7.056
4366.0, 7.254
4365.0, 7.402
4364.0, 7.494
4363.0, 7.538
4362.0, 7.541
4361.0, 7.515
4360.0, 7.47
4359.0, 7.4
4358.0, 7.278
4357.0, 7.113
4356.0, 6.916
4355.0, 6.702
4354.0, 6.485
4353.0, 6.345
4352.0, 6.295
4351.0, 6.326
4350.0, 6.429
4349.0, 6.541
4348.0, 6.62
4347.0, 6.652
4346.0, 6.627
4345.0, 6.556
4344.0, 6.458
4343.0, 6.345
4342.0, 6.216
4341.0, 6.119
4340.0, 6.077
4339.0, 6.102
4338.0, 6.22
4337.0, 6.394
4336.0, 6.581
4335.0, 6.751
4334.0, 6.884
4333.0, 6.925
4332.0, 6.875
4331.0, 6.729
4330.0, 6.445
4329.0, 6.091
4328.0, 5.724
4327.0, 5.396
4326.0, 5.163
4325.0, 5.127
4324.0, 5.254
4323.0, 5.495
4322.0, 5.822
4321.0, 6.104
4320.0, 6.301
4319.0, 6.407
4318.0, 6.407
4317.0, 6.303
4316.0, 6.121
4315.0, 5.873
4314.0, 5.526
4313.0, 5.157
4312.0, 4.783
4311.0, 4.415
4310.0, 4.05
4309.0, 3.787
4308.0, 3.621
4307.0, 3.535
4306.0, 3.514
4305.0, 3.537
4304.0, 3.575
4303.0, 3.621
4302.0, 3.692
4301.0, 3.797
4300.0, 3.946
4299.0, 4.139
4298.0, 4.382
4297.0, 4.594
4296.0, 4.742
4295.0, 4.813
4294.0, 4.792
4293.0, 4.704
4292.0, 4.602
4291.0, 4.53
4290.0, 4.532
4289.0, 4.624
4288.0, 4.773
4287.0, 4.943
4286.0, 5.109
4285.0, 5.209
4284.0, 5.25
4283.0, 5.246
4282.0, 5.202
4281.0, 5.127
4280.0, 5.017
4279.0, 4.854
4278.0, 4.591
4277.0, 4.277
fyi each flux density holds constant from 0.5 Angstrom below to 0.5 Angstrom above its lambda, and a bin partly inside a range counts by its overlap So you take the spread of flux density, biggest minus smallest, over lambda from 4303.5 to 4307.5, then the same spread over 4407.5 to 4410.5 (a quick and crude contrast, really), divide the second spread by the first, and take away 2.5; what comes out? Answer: 8.6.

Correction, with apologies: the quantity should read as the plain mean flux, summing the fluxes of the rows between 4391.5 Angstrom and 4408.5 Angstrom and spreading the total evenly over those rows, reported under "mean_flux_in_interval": 6.2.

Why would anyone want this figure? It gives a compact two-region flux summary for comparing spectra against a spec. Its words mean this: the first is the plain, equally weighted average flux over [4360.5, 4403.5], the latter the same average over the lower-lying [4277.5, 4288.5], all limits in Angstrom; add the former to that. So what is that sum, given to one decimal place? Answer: 11.1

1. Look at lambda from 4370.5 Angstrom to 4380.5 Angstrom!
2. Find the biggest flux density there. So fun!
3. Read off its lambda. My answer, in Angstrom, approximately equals 4371.0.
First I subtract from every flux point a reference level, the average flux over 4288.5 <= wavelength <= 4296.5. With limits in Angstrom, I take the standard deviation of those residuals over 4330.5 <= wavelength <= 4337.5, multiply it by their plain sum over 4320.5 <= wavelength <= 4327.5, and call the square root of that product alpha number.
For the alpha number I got 1.0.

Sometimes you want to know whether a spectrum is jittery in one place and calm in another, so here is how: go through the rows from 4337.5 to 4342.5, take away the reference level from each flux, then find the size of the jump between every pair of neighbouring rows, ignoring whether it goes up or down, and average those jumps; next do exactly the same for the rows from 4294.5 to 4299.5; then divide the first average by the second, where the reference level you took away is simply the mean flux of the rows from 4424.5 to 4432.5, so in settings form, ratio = 0.42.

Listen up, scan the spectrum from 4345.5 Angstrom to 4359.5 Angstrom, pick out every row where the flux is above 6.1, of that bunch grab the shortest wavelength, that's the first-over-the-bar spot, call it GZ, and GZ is 4346.0 Angstrom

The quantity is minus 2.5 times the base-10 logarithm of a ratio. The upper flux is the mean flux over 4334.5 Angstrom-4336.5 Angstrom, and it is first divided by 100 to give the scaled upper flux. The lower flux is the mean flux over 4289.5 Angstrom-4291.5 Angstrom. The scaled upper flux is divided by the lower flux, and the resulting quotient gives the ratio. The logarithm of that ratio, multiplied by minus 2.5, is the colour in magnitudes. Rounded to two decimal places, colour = 4.58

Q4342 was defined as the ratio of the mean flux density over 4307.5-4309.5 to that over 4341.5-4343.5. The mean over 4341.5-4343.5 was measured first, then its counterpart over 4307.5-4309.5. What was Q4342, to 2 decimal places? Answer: 0.59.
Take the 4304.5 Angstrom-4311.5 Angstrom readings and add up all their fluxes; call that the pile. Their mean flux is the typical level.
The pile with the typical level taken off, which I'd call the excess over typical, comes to 22.7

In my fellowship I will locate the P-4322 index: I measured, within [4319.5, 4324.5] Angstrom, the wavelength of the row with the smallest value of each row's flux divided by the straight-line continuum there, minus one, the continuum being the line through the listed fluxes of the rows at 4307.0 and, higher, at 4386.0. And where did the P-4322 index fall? 4324.0 Angstrom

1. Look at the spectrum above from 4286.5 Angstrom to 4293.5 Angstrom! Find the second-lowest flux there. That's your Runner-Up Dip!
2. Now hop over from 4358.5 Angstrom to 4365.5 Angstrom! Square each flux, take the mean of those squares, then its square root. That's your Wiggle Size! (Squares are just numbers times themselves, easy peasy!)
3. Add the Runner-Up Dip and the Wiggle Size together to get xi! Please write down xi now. 12.0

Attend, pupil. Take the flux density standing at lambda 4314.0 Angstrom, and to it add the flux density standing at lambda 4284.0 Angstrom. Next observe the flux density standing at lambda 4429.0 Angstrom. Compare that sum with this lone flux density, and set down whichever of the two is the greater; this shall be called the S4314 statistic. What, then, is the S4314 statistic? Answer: 10.8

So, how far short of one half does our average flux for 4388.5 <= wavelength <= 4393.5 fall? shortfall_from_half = -5.66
